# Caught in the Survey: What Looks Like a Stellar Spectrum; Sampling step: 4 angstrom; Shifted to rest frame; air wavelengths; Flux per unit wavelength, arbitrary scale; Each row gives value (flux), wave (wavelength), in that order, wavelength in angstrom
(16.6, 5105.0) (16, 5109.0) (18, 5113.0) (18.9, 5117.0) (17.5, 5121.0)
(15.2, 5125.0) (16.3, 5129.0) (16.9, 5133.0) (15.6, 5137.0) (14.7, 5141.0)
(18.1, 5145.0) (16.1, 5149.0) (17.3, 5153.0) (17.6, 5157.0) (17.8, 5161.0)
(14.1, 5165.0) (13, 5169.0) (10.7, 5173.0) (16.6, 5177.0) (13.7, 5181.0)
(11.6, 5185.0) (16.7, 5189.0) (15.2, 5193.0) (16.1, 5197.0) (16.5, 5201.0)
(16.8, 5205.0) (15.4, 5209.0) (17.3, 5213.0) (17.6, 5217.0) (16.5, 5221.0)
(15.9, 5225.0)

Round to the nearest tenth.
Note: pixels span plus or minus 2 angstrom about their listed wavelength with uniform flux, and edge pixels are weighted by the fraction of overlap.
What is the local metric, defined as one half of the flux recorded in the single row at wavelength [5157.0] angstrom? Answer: 8.8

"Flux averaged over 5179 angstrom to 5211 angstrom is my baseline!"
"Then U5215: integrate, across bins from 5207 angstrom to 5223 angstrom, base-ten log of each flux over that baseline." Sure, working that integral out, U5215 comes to 0.62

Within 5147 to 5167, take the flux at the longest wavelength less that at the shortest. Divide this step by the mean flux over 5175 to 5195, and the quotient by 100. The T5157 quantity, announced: -0.0014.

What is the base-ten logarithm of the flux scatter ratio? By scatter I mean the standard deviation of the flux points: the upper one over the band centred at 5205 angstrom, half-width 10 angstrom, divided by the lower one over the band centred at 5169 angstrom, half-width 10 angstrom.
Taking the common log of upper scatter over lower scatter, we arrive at -0.6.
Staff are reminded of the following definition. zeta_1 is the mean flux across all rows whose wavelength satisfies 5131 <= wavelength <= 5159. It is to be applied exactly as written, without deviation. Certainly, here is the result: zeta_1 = 16.6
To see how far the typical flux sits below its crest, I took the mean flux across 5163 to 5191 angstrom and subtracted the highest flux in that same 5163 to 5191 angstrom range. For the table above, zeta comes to -2.93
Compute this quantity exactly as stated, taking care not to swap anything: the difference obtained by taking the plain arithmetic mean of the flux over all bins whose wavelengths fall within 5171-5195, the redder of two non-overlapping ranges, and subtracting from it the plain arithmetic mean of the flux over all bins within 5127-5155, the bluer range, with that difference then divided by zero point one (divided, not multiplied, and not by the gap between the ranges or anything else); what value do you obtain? -23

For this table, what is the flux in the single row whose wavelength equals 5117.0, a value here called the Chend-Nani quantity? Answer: 18.9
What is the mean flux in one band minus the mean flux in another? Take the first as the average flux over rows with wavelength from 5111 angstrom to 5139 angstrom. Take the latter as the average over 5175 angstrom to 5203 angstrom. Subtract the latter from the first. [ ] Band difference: 1.7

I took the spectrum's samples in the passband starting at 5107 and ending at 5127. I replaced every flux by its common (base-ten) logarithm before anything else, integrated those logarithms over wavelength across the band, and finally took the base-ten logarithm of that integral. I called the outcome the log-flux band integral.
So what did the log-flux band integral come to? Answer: 1.39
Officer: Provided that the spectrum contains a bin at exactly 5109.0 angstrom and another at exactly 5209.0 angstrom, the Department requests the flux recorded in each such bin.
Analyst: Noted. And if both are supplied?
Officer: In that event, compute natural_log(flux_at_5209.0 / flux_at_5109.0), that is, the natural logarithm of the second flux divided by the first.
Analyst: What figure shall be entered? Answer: -0.038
